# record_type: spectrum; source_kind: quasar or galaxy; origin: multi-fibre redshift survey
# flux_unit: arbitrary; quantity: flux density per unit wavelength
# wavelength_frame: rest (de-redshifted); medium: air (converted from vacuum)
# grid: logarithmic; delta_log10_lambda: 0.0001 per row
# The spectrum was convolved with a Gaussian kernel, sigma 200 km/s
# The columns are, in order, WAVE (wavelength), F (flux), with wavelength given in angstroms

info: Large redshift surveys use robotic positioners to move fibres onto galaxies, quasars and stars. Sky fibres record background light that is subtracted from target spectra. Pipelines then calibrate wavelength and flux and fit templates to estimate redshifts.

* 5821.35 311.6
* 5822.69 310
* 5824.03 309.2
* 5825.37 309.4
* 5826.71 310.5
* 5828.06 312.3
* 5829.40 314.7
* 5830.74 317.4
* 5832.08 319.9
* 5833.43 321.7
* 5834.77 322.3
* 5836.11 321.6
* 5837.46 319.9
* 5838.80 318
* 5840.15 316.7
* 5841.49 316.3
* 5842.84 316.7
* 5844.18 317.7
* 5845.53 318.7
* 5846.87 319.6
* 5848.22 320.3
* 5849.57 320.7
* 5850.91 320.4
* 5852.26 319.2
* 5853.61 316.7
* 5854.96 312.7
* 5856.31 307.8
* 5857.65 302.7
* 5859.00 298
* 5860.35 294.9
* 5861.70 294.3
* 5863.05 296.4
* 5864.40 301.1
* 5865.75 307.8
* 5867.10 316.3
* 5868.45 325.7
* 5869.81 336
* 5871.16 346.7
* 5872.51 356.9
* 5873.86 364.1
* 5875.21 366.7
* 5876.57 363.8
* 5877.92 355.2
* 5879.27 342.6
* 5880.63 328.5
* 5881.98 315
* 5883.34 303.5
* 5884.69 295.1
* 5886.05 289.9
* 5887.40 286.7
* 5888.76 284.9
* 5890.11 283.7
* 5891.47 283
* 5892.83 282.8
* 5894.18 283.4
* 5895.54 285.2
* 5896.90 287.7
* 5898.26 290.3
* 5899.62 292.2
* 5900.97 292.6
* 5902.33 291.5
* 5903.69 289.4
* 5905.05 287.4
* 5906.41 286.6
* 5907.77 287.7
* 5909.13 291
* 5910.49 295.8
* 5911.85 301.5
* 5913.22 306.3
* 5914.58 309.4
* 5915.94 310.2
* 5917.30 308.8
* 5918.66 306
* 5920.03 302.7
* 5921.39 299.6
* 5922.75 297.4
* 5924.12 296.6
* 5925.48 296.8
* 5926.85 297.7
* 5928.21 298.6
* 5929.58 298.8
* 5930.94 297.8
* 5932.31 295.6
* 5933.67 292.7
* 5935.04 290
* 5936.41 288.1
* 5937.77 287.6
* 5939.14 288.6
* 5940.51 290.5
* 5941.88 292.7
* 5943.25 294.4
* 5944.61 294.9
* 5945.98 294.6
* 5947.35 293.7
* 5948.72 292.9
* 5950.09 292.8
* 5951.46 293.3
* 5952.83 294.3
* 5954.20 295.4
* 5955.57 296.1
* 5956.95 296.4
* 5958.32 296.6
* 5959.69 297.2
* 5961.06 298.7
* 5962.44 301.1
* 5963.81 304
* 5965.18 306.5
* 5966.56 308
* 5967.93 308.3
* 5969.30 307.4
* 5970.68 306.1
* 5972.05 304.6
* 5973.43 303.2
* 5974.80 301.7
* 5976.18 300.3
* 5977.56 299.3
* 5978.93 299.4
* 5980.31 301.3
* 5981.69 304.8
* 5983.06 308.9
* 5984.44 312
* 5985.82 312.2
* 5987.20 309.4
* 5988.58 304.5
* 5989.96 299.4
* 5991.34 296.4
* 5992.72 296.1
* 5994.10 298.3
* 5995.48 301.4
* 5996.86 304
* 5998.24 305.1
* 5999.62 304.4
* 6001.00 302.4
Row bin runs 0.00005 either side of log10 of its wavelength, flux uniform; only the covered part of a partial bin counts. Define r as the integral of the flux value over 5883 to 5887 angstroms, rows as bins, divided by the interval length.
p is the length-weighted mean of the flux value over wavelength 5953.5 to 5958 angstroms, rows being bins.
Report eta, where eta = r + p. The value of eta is 591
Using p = 296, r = 295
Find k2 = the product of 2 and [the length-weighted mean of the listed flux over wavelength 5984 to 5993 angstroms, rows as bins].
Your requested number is 608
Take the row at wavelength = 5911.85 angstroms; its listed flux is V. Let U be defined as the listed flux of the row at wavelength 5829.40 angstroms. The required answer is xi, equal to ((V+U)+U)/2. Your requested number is 465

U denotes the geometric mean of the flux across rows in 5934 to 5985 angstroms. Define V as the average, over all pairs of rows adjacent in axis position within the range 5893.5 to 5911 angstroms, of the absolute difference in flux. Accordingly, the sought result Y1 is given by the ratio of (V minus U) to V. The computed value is -146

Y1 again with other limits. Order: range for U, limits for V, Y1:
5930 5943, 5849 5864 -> -101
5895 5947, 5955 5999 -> -154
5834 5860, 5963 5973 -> -236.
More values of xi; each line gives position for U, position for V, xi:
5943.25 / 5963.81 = 446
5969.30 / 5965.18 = 461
